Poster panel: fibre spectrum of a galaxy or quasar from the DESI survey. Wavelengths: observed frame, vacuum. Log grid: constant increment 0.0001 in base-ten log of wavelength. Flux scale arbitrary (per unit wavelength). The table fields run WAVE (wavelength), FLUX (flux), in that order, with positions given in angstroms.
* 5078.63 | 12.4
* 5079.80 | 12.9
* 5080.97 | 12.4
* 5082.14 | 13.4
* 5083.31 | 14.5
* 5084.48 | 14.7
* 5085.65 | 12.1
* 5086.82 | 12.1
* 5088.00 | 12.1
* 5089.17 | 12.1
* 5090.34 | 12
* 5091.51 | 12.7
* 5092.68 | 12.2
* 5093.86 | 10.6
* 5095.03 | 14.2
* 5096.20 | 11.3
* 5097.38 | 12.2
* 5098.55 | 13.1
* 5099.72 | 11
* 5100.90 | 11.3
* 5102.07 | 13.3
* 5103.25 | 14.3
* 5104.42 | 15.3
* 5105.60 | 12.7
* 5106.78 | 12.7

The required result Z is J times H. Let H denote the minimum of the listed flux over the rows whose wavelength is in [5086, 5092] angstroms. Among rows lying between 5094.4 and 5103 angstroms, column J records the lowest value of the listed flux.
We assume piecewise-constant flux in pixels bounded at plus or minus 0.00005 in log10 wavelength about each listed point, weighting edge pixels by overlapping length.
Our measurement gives 132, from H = 12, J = 11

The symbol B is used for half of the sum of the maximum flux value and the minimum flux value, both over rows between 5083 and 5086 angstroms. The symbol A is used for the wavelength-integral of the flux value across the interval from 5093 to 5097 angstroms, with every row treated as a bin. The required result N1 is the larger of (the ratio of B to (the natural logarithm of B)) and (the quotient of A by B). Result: 5.16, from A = 48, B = 13.40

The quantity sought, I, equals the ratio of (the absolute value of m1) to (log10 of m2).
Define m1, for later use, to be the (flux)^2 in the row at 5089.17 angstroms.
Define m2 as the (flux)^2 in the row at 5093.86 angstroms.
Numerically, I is 71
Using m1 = 146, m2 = 112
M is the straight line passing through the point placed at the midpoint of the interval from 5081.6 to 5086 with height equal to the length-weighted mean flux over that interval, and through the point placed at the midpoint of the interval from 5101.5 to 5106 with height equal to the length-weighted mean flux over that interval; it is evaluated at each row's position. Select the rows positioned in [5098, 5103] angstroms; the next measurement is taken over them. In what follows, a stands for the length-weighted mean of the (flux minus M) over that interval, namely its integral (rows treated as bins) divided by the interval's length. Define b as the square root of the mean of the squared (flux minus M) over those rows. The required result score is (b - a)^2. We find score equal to 13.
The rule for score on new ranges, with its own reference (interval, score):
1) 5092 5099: 13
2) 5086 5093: 11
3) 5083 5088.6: 5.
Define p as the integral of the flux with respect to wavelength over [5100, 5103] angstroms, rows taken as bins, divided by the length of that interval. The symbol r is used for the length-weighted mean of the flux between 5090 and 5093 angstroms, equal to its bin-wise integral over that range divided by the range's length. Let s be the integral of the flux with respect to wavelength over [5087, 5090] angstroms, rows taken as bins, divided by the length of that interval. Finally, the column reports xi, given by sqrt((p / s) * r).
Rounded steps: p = 12.4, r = 12.4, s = 12.1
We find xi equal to 3.56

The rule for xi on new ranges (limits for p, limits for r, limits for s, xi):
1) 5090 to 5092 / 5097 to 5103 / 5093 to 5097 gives 3.56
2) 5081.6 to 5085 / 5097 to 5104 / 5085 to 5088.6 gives 3.84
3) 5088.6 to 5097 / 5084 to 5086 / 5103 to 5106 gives 3.40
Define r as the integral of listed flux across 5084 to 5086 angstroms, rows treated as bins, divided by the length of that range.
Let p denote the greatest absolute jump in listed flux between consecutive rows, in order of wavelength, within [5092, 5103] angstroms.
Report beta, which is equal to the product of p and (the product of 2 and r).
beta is 97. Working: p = 3.6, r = 13.5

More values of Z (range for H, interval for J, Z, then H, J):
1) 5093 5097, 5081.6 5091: 127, 10.6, 12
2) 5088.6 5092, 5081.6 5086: 145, 12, 12.1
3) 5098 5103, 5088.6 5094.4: 117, 11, 10.6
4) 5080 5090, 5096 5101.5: 133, 12.1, 11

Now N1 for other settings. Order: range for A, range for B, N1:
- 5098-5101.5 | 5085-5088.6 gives 4.85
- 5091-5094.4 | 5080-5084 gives 5.18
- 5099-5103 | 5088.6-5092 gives 4.91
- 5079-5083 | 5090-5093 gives 4.91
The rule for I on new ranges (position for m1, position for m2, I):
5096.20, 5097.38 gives 59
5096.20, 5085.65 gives 59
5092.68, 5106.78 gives 67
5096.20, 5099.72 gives 61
